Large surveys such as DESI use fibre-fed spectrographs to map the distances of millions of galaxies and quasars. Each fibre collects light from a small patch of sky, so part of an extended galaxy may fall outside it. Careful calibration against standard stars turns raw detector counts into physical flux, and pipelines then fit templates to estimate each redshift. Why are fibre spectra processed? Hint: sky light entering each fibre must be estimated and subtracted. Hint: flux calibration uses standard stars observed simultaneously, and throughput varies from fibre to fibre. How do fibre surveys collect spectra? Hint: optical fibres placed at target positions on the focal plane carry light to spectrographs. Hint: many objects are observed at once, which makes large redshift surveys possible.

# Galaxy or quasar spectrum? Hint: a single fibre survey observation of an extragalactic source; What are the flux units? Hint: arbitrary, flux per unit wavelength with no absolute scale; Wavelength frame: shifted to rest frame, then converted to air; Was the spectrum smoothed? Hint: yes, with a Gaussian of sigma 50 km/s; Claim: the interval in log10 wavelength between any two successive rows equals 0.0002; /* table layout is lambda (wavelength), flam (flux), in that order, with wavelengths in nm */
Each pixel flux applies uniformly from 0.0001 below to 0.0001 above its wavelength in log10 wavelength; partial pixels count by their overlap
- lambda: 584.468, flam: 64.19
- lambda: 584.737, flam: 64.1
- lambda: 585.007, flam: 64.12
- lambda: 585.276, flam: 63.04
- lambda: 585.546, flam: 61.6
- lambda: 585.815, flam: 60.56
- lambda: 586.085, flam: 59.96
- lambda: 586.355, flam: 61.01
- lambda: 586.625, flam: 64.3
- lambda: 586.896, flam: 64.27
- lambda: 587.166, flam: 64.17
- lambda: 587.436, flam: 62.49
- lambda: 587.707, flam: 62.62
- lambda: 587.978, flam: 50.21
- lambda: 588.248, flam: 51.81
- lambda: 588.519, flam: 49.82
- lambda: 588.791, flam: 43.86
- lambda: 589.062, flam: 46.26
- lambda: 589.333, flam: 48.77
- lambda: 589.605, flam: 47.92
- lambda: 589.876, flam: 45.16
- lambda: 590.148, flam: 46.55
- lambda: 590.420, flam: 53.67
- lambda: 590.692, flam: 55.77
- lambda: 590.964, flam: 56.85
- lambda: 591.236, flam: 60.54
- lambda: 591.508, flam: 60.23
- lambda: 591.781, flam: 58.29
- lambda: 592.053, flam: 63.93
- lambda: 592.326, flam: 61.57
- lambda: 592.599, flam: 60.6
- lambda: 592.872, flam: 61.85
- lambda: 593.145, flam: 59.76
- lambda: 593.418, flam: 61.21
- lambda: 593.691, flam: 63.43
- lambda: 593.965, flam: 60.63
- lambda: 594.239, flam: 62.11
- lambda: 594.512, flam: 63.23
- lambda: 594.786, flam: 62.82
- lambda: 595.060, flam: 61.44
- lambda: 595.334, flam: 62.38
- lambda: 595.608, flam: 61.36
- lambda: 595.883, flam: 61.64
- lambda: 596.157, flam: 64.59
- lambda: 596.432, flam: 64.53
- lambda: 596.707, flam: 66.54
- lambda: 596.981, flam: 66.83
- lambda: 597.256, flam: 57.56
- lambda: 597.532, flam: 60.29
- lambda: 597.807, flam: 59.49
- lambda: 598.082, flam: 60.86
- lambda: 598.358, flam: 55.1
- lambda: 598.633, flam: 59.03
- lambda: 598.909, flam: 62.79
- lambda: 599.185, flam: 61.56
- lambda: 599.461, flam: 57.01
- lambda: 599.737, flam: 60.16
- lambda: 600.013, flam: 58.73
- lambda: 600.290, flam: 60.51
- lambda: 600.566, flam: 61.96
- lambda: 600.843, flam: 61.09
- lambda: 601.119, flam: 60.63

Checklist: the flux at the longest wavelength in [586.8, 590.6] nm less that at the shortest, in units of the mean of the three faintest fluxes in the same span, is -0.24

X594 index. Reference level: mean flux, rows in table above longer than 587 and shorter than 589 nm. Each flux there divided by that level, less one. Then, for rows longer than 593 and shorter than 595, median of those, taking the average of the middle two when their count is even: 0.13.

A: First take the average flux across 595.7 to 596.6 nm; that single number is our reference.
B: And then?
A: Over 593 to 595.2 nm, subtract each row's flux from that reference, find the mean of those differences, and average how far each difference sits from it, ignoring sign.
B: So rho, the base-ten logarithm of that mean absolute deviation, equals 0.0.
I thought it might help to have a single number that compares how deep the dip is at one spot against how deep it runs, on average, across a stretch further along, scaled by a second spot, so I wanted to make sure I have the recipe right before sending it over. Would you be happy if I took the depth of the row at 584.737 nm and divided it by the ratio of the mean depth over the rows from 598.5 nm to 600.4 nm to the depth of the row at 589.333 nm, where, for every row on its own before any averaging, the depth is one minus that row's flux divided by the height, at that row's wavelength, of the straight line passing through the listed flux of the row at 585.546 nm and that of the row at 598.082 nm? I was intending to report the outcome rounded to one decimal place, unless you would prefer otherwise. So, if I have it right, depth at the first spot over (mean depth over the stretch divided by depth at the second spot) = -0.6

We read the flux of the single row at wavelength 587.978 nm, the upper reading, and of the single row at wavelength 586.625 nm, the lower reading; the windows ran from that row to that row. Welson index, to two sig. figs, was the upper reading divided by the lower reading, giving 0.78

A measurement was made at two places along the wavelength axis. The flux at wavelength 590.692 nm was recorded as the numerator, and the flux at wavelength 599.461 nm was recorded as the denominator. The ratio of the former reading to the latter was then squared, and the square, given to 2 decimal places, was 0.96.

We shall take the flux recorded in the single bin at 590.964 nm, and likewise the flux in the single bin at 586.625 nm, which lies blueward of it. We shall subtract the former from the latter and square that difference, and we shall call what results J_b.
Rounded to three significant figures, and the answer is 55.5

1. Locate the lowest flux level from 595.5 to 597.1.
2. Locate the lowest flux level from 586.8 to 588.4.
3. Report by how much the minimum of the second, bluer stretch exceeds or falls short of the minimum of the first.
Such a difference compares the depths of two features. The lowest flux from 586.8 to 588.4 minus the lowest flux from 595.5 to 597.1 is -11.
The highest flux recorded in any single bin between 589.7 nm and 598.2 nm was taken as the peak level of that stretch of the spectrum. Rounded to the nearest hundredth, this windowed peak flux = 66.83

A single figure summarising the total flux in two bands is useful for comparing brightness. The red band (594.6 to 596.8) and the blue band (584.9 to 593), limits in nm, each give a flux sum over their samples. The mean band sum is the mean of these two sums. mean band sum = 1109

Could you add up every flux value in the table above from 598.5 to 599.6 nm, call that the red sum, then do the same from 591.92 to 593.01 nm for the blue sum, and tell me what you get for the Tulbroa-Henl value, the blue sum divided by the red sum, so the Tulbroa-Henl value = 1.03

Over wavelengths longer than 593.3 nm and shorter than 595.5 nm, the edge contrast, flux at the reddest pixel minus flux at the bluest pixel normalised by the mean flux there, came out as 0.019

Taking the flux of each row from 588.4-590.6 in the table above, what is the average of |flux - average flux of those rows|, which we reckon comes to 2.29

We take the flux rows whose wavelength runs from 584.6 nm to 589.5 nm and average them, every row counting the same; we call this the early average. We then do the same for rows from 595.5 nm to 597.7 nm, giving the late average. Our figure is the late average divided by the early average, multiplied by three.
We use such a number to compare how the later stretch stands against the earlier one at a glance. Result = 3.26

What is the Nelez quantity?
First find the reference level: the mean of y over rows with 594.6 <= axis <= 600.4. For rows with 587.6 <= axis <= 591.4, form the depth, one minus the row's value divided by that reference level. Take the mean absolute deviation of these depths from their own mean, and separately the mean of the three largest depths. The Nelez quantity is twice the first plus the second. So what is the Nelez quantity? 0.42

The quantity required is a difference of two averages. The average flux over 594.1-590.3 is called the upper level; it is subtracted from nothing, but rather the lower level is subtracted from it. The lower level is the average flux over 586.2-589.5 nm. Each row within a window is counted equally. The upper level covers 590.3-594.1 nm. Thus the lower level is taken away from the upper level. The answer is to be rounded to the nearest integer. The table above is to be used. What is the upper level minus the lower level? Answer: 4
